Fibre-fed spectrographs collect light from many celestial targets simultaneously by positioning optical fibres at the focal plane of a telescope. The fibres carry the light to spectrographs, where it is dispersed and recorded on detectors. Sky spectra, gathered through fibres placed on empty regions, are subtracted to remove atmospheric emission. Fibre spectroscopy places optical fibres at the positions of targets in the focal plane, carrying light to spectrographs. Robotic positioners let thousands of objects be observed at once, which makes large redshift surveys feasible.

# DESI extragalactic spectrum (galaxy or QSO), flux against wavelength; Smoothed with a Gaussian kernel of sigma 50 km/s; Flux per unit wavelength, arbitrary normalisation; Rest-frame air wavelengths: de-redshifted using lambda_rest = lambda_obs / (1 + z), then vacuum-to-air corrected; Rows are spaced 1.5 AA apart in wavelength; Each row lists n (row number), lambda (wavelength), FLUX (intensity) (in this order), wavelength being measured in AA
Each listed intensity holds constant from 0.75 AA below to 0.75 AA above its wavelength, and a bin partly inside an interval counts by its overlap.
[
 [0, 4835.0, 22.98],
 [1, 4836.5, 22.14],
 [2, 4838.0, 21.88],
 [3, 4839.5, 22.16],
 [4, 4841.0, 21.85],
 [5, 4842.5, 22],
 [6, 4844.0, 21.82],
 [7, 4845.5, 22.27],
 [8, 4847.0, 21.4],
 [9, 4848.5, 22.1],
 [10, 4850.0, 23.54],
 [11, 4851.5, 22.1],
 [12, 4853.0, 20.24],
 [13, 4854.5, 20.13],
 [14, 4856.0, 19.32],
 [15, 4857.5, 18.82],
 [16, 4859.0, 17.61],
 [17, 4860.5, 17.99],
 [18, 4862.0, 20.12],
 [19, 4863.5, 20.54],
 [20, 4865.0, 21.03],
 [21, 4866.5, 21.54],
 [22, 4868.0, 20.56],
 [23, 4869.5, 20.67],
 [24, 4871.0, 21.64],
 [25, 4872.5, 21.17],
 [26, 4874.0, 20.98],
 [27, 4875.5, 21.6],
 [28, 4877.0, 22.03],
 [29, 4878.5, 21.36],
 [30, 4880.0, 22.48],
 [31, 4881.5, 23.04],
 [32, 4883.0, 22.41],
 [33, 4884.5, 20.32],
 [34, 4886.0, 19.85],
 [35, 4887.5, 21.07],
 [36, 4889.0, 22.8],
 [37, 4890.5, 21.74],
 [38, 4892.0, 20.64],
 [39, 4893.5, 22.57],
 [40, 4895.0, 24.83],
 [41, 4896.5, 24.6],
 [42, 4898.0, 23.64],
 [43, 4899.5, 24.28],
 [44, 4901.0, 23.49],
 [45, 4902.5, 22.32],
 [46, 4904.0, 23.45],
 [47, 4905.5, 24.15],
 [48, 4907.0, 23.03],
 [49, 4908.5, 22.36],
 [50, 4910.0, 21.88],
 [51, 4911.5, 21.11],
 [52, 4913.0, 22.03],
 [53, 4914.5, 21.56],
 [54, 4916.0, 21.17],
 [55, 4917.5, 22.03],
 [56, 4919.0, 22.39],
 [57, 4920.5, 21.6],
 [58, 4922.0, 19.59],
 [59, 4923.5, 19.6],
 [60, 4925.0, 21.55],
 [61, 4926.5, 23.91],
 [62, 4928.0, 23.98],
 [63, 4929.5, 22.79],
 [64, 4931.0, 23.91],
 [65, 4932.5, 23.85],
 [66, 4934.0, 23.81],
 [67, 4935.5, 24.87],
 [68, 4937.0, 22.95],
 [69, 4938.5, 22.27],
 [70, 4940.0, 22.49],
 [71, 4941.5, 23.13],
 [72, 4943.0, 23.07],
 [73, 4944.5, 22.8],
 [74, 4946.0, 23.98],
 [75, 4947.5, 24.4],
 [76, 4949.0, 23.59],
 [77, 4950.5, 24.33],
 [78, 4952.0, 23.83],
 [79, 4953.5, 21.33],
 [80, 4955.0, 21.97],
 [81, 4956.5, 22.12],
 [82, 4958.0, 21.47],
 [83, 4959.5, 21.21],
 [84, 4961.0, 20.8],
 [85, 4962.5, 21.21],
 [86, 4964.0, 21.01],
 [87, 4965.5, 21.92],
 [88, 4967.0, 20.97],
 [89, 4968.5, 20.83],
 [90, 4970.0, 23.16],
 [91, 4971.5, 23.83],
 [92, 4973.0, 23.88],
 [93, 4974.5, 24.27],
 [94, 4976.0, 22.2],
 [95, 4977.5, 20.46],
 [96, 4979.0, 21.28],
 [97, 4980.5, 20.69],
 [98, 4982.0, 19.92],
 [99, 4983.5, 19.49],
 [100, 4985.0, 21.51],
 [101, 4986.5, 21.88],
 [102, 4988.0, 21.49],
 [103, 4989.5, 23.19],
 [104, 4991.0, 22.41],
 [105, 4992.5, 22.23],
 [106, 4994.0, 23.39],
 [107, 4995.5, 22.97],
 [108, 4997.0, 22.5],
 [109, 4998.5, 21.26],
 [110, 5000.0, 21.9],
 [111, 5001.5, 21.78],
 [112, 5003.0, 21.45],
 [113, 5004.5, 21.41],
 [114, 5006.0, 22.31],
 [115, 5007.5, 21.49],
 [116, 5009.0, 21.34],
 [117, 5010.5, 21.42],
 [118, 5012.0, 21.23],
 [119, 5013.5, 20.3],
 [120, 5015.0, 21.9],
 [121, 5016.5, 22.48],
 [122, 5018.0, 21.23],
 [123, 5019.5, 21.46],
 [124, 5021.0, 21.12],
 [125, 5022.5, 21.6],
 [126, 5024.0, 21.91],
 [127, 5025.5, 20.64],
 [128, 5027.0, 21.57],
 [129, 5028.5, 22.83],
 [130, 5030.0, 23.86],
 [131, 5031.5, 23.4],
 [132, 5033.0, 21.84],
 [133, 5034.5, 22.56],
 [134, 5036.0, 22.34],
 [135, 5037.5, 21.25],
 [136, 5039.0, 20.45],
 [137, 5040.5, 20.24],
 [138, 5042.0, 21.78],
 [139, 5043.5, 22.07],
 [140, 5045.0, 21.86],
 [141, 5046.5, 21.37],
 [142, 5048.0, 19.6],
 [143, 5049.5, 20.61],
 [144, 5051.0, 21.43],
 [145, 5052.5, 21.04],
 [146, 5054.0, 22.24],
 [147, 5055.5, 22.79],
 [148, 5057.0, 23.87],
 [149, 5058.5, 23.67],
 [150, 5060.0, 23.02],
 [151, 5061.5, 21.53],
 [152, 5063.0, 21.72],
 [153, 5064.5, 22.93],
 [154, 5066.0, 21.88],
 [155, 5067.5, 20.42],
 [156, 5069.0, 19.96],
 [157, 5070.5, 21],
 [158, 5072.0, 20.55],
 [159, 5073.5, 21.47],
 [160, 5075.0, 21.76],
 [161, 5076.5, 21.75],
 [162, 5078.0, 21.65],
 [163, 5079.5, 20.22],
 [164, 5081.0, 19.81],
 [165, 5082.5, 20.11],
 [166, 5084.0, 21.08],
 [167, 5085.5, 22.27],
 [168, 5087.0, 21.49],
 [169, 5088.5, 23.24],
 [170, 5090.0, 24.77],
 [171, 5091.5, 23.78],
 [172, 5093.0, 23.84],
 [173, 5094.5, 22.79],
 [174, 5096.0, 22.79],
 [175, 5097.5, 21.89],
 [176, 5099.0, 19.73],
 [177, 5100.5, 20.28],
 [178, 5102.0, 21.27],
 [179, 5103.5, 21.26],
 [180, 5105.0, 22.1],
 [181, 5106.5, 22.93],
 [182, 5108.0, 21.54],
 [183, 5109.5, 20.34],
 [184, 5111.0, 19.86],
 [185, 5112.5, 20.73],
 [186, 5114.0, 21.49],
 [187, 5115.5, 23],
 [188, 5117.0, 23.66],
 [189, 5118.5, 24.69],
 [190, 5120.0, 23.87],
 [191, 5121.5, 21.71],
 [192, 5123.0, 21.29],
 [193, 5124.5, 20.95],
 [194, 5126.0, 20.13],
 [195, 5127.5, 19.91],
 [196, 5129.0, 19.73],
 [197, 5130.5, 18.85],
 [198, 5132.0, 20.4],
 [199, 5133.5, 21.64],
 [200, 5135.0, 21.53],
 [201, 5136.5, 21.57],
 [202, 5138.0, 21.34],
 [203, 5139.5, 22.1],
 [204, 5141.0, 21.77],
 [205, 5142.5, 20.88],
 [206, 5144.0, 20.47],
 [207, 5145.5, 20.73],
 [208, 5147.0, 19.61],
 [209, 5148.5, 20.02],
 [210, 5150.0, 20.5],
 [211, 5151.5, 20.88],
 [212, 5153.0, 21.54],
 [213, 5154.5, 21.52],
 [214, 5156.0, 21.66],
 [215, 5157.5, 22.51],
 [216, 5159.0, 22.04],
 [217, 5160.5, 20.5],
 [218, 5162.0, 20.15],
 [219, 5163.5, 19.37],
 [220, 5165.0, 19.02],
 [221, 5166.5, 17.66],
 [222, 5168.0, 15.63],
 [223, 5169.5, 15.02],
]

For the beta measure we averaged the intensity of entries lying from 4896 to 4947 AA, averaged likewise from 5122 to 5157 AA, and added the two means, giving 43.6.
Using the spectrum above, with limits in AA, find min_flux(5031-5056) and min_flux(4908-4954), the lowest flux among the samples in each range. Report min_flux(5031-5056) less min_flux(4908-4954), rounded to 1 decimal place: 0.0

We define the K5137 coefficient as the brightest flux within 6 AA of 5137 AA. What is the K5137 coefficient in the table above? 22.1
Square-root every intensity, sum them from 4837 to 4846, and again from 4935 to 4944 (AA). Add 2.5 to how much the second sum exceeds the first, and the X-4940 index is 3.2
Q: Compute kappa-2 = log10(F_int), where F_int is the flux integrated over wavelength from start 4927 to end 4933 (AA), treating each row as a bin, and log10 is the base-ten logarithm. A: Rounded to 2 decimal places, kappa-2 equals 2.15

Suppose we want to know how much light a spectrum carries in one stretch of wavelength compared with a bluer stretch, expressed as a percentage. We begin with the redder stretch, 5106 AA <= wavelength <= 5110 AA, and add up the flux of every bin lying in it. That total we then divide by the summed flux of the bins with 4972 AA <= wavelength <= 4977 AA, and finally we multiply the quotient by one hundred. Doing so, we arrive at 92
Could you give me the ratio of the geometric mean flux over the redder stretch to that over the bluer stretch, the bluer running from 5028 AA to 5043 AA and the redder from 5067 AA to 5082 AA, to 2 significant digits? 0.95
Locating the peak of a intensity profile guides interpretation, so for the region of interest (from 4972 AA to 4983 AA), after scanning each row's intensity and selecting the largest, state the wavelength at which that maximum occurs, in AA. 4974.5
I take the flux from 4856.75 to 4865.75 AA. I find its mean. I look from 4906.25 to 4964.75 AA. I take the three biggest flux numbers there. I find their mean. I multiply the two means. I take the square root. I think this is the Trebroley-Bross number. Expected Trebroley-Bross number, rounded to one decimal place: 21.8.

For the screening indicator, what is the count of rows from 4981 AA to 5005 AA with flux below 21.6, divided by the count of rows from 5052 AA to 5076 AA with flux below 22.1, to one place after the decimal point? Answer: 0.7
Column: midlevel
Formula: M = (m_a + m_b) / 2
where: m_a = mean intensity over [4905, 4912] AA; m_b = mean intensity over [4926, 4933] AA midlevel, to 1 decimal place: 23.1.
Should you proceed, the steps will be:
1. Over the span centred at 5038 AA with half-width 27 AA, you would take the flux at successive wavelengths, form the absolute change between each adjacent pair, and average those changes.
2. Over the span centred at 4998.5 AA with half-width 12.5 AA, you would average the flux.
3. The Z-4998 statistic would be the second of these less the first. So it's 21.2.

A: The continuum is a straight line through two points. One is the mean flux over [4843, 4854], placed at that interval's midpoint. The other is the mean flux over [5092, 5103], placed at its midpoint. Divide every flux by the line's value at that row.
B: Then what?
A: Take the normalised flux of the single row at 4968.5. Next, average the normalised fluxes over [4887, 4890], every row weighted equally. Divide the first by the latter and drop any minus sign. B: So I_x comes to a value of 0.95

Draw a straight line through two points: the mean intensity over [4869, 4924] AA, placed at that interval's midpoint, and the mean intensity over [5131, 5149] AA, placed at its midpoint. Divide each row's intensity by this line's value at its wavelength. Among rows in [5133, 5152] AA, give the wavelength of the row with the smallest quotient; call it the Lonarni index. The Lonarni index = 5147.0 AA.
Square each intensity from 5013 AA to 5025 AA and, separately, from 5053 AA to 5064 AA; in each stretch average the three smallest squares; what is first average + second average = 913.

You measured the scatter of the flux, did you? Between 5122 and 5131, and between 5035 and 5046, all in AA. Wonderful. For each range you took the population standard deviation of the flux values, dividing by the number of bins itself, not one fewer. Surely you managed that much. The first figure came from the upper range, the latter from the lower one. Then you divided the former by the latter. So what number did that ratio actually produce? 1.07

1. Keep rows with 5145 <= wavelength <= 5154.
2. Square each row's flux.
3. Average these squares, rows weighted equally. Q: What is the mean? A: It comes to 423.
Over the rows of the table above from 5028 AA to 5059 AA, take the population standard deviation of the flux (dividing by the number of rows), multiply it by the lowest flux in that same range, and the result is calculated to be 23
